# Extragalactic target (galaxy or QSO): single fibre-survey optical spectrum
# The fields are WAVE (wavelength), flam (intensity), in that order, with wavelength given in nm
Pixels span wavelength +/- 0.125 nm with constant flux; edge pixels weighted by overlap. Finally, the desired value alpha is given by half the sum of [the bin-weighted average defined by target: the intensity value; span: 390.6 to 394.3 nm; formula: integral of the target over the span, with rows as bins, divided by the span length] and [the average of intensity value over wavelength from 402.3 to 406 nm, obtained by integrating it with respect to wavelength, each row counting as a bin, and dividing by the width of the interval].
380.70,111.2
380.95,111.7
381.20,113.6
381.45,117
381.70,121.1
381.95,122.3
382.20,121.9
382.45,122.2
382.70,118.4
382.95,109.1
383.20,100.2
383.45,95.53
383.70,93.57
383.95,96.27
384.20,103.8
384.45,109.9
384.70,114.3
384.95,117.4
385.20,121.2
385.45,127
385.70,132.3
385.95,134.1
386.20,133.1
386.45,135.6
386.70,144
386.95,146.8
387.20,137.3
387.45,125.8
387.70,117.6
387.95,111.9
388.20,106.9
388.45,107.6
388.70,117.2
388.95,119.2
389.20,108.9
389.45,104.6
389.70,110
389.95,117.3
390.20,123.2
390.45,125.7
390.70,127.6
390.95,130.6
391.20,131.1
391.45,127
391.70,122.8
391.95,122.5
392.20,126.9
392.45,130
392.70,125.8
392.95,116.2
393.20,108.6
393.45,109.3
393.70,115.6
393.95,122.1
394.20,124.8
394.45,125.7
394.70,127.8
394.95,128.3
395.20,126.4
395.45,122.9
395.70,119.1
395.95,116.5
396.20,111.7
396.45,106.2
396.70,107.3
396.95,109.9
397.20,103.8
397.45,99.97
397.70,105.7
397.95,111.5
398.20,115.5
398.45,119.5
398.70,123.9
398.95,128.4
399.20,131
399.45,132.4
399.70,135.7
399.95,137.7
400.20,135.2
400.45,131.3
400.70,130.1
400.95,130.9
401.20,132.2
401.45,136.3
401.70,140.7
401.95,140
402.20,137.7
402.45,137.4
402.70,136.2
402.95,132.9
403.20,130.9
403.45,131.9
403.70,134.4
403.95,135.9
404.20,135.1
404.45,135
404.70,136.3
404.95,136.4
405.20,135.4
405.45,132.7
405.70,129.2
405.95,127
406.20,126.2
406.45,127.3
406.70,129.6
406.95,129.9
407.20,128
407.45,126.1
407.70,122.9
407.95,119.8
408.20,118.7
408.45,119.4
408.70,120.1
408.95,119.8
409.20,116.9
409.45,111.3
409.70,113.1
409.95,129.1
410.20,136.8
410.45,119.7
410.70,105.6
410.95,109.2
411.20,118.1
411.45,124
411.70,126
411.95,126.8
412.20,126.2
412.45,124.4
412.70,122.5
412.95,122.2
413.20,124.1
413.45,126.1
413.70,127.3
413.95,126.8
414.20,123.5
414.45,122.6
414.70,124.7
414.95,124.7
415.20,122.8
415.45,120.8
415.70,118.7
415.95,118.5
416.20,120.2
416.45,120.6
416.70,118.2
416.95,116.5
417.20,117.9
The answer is 128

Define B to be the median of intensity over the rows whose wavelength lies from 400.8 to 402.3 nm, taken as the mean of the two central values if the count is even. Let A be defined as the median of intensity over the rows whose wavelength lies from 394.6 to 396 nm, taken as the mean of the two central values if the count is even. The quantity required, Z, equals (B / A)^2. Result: 1.2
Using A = 125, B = 137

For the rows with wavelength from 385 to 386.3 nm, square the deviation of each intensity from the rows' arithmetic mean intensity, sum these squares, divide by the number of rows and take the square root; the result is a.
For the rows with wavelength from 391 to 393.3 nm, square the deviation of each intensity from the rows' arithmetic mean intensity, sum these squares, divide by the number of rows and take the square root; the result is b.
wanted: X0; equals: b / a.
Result 1.4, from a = 4.8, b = 6.7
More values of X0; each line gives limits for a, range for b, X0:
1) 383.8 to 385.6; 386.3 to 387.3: 0.5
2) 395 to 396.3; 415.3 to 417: 0.3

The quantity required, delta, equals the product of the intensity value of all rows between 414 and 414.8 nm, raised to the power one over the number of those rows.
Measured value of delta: 124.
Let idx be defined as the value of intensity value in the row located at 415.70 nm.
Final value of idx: 118.7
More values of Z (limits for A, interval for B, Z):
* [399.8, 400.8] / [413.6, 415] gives 0.9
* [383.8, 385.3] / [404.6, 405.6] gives 1.5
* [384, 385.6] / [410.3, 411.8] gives 1.1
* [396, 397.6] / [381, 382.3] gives 1.3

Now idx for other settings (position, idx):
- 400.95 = 130.9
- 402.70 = 136.2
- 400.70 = 130.1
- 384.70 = 114.3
